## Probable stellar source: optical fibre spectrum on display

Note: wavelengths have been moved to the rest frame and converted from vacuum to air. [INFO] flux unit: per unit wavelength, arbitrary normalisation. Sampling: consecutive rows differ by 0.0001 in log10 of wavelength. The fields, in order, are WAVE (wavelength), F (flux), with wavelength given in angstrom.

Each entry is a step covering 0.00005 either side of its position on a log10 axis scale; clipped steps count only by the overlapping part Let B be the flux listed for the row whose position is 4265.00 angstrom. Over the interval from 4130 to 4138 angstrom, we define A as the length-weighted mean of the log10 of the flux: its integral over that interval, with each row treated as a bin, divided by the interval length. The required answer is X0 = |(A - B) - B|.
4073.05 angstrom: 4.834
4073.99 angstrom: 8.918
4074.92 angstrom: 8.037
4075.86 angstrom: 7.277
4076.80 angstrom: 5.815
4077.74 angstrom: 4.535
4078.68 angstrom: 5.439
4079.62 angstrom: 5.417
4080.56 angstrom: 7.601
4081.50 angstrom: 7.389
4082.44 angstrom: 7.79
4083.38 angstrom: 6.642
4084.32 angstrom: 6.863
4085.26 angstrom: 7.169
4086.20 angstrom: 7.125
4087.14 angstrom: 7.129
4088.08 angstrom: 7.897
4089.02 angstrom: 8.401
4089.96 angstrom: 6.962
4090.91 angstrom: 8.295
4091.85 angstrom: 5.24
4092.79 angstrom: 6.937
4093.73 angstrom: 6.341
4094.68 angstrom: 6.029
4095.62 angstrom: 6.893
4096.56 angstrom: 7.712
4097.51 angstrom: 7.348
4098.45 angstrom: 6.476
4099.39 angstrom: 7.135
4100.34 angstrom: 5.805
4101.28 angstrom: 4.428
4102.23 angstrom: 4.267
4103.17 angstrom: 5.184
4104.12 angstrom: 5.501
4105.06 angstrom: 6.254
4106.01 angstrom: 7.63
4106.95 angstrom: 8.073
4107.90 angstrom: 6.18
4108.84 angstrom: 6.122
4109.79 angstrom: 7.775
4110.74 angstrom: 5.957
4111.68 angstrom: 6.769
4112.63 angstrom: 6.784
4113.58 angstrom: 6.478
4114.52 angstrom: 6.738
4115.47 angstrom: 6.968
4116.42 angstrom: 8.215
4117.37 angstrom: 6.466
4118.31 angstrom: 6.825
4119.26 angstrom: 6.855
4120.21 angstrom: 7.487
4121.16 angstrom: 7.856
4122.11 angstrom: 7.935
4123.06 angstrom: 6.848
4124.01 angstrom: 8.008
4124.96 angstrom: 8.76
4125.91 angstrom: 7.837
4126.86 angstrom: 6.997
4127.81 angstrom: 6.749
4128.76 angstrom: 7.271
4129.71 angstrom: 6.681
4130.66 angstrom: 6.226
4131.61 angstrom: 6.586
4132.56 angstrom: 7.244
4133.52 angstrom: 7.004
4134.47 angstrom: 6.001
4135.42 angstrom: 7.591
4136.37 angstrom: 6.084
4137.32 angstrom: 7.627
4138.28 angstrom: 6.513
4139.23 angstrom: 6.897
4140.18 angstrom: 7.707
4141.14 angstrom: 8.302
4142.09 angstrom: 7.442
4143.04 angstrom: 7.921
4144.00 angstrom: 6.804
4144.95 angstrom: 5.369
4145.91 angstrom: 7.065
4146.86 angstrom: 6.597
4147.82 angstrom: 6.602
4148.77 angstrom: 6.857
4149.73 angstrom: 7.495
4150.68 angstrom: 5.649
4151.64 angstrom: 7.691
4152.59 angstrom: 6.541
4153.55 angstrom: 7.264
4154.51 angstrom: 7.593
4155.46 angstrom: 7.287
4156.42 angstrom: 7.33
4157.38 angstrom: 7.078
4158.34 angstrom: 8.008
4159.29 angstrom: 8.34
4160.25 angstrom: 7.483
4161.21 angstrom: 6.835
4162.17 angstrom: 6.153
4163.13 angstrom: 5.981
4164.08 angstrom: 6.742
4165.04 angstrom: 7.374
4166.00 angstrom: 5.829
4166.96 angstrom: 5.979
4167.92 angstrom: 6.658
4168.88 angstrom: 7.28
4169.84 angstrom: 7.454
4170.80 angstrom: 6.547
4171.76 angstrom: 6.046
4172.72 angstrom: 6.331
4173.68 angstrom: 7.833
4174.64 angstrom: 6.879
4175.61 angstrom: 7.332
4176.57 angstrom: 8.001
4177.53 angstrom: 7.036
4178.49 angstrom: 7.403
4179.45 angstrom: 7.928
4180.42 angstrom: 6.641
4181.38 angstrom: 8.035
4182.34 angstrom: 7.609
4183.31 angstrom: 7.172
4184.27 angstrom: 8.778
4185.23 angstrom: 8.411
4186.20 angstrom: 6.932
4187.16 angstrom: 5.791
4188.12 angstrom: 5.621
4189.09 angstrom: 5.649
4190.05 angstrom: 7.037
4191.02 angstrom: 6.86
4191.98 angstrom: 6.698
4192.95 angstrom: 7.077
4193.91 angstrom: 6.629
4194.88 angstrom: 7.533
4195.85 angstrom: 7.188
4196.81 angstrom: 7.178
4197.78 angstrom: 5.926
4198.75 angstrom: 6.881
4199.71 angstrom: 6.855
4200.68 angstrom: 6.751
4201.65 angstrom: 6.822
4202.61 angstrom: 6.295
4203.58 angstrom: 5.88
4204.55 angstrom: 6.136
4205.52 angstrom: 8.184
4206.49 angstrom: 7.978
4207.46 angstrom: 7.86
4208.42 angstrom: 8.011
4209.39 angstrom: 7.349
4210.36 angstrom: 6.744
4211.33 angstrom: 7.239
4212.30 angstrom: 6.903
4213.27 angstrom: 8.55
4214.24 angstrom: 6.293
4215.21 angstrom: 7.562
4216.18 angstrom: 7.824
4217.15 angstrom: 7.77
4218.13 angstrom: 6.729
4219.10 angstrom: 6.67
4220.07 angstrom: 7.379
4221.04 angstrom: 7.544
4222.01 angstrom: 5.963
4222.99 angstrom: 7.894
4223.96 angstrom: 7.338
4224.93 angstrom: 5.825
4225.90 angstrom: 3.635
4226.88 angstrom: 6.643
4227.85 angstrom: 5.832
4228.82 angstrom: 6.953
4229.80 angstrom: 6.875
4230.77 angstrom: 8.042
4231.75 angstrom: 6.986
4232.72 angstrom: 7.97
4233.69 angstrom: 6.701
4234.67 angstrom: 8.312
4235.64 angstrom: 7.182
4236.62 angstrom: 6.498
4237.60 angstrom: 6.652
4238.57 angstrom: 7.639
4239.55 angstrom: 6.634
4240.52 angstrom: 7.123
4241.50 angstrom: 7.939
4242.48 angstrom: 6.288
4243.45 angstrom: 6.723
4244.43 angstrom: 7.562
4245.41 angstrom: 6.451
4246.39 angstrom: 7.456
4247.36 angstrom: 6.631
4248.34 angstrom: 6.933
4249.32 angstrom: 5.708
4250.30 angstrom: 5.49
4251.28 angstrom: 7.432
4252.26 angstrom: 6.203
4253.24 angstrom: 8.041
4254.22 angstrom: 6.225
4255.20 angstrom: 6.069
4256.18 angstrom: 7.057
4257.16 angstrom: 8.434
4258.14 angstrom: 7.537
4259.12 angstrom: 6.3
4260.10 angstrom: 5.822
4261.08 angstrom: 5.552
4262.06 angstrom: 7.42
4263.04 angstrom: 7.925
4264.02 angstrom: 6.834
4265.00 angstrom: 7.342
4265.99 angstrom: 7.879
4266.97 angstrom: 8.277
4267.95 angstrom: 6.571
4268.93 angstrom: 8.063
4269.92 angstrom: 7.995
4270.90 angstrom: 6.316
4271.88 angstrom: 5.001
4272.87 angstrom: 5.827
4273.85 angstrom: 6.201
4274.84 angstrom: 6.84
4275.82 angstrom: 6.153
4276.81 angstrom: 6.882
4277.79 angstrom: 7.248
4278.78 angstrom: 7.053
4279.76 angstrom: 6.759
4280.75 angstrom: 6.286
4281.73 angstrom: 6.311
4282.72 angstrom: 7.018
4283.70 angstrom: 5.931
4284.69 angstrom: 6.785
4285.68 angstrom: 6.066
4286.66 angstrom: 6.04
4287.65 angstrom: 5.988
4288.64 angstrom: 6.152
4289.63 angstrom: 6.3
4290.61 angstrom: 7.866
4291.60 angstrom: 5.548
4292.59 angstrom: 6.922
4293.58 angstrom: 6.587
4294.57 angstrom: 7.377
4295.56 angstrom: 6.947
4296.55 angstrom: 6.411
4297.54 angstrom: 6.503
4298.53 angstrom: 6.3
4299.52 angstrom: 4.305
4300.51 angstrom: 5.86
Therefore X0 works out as 13.9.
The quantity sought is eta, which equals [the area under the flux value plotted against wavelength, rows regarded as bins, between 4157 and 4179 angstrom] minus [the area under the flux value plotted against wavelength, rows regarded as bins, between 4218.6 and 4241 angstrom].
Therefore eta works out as -1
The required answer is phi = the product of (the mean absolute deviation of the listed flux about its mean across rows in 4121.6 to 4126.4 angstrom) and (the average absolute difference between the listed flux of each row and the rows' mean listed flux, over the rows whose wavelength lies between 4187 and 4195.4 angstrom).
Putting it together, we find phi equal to 0.24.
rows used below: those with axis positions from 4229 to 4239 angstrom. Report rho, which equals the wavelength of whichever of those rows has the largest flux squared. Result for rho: 4234.67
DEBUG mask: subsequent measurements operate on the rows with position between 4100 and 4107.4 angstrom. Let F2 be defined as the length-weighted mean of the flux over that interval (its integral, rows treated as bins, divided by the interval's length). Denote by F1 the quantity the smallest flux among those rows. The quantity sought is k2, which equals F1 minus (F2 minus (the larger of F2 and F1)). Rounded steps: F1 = 4.267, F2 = 5.89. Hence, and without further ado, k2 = 4.27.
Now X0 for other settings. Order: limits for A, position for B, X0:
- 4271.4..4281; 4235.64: 13.6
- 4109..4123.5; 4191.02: 12.9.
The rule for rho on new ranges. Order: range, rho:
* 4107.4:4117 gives 4116.42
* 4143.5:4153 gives 4151.64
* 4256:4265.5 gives 4257.16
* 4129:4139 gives 4137.32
